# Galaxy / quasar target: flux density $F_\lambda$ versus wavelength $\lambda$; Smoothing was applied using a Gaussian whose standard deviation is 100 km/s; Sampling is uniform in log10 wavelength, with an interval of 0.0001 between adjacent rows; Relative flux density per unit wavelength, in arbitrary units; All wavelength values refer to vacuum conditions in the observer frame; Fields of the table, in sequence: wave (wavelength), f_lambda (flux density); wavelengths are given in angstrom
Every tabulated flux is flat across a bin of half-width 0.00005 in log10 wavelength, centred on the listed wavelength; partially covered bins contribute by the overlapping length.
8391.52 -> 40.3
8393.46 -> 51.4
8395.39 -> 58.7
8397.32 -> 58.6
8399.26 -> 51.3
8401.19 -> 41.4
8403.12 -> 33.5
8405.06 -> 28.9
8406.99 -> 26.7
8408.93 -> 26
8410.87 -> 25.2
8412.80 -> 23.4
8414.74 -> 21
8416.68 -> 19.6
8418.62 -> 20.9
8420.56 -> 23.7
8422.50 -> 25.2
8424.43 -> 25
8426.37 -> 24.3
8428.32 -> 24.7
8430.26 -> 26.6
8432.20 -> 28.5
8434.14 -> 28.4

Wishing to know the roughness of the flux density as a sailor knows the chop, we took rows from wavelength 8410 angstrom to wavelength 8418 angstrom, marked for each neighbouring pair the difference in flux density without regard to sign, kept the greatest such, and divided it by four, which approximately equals 0.60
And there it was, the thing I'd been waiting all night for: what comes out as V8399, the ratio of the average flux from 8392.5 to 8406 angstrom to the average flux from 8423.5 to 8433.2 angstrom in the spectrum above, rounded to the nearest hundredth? 1.79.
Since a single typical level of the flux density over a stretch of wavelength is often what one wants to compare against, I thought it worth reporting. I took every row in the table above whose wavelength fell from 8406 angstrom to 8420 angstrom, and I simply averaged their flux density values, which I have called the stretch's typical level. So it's 23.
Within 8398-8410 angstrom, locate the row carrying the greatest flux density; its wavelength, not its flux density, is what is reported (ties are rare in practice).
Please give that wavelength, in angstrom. 8399.26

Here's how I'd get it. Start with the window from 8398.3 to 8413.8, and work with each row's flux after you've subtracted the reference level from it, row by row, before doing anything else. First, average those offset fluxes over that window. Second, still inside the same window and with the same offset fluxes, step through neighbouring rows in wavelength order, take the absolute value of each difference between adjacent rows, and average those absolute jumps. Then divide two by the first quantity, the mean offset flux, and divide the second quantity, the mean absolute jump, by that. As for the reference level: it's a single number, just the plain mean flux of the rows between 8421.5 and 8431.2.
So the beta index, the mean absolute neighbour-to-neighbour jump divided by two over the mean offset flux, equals 14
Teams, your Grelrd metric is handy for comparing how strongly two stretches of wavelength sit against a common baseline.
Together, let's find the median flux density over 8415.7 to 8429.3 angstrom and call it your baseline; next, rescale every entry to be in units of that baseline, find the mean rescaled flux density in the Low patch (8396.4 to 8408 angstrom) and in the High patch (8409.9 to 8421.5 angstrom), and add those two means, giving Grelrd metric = 2.6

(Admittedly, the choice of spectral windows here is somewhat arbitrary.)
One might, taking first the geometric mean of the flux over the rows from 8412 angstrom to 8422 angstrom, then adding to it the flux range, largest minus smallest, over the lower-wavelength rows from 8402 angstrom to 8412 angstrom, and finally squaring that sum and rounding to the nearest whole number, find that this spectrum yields 898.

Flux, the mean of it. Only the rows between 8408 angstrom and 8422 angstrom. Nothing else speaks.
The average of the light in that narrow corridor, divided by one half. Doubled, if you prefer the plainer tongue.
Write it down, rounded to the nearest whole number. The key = 46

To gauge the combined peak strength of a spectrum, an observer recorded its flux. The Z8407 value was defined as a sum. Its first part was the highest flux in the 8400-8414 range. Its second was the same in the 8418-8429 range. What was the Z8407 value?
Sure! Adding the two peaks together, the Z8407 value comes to 66.6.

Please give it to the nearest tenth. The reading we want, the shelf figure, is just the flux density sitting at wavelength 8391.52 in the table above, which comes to 40.3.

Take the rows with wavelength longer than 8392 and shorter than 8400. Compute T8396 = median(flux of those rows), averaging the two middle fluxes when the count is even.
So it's 55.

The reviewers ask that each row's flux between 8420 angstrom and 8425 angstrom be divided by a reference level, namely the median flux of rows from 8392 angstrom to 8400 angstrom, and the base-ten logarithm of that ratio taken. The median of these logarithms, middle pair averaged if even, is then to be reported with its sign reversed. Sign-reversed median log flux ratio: 0.34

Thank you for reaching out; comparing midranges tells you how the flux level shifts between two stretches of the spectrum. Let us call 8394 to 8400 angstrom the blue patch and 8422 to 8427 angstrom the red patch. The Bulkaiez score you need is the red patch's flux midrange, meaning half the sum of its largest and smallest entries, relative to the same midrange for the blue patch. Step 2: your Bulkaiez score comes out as 0.45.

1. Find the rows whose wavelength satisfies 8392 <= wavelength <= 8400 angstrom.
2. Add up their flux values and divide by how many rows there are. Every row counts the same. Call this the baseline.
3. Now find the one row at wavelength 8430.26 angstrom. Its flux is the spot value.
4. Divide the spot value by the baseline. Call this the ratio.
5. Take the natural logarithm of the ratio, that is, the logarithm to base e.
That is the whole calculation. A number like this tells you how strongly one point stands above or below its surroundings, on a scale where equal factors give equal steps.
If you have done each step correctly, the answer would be -0.7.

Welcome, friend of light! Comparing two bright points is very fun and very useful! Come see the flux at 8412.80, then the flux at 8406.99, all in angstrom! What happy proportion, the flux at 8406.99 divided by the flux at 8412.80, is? 1.14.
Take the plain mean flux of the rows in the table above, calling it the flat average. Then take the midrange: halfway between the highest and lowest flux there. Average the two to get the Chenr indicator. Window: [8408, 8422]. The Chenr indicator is 22.8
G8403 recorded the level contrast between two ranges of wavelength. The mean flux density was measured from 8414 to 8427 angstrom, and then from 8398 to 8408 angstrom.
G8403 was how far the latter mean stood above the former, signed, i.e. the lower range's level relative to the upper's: 14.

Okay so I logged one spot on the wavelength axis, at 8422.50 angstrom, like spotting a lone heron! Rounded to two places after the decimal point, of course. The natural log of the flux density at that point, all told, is 3.23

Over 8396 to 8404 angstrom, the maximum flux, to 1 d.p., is 58.6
